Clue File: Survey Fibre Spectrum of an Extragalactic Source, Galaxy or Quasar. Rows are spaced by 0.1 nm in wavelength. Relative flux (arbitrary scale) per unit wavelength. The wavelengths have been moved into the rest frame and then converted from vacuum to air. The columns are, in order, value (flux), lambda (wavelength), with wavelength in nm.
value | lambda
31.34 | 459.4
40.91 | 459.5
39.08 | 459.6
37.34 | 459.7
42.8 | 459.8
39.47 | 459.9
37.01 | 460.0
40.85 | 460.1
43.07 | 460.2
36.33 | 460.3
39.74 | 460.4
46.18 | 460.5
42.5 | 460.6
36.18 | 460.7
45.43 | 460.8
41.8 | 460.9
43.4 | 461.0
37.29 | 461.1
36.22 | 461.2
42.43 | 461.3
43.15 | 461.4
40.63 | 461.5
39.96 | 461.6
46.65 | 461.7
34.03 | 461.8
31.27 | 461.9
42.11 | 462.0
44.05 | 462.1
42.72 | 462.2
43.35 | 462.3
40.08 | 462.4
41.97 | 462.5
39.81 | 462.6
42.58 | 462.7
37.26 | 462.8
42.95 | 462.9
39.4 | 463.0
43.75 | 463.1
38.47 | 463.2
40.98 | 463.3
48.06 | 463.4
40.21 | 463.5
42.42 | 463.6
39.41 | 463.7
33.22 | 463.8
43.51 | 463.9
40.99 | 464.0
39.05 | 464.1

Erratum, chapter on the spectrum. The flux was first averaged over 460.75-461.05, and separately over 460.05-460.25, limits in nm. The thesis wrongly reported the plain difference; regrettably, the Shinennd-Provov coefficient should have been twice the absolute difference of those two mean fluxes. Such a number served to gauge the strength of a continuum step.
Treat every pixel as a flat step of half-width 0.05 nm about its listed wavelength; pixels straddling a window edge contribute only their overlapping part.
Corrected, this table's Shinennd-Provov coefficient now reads 3.2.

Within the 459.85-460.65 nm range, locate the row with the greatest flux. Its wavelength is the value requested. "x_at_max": 460.5 nm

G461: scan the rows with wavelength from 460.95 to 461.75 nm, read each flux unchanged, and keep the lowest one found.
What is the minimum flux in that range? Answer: 36.22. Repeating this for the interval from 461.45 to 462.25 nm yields 31.27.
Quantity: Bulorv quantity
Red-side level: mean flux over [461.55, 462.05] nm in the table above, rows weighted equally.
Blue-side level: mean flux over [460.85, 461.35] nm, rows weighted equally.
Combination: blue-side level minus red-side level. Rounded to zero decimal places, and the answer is 1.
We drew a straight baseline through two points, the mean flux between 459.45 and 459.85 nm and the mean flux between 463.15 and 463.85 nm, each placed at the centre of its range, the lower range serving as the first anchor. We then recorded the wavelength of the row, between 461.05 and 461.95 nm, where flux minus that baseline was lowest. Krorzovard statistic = 461.9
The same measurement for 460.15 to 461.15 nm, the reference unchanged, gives 460.7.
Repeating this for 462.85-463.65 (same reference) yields 463.2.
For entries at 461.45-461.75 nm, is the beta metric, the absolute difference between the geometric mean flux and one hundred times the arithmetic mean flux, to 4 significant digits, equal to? 4199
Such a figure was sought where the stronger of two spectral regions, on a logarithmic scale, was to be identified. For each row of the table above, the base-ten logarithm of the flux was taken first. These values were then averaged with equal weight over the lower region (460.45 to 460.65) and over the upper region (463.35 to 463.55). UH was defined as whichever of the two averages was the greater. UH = 1.646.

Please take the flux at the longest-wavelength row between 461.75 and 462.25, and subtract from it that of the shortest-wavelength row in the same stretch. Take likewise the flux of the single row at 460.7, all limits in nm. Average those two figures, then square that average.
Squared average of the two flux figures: 503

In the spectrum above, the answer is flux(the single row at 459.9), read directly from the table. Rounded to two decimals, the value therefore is 39.47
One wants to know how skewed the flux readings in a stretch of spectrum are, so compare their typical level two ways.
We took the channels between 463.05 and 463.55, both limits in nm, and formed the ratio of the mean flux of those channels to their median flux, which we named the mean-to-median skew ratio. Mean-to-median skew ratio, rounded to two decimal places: 1.03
